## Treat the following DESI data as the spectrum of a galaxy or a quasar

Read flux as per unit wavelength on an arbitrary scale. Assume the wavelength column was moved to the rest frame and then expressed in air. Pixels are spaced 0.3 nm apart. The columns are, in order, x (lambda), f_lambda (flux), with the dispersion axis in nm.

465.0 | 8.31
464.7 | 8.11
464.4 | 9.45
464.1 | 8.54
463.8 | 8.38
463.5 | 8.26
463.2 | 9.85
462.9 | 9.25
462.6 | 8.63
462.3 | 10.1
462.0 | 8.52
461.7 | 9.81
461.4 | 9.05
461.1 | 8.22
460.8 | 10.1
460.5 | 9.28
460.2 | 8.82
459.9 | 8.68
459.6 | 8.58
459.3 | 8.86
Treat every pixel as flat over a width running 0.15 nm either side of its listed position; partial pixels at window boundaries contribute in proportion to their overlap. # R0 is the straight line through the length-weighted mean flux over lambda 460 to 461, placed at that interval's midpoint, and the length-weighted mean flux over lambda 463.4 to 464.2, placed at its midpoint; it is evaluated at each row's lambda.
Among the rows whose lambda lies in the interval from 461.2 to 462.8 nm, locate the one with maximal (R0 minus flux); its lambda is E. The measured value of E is 462.0 nm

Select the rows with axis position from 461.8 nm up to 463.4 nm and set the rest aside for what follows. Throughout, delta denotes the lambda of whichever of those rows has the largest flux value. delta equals 462.3 nm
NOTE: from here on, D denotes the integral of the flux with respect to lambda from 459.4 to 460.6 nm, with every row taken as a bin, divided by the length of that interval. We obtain 8.82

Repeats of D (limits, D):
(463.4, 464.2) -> 8.39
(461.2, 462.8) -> 9.19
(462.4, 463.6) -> 9.07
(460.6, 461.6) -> 9.17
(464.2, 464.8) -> 8.82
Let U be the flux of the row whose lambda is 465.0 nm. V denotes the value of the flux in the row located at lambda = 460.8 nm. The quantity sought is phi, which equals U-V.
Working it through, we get -1.79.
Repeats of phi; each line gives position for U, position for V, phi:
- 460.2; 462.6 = 0.19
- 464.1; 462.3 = -1.56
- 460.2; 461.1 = 0.60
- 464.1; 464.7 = 0.43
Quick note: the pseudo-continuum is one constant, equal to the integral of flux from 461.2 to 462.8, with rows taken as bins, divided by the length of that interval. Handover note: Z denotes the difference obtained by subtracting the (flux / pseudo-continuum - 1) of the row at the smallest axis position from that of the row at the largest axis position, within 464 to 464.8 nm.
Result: -0.05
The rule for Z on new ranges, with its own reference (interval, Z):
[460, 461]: 0.14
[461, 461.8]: 0.17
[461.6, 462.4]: 0.03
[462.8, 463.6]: -0.11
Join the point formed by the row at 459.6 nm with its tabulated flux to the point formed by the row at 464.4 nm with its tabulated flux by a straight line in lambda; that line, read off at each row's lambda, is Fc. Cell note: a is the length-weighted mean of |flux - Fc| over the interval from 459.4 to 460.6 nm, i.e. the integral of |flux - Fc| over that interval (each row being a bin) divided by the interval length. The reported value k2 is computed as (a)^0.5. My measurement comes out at 0.412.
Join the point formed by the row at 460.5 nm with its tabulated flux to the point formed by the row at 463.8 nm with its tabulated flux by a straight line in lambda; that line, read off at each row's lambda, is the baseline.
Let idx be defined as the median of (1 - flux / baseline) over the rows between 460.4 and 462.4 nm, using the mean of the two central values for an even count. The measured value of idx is 0.00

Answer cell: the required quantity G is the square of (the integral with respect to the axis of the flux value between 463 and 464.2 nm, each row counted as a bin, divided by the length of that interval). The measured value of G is 77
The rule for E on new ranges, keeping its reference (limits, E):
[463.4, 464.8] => 463.5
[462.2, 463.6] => 463.5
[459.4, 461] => 459.6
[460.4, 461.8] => 461.1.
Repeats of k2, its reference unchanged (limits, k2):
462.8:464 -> 0.838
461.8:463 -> 0.745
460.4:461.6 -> 0.817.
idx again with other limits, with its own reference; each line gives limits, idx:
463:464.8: -0.01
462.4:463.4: -0.07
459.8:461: 0.03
